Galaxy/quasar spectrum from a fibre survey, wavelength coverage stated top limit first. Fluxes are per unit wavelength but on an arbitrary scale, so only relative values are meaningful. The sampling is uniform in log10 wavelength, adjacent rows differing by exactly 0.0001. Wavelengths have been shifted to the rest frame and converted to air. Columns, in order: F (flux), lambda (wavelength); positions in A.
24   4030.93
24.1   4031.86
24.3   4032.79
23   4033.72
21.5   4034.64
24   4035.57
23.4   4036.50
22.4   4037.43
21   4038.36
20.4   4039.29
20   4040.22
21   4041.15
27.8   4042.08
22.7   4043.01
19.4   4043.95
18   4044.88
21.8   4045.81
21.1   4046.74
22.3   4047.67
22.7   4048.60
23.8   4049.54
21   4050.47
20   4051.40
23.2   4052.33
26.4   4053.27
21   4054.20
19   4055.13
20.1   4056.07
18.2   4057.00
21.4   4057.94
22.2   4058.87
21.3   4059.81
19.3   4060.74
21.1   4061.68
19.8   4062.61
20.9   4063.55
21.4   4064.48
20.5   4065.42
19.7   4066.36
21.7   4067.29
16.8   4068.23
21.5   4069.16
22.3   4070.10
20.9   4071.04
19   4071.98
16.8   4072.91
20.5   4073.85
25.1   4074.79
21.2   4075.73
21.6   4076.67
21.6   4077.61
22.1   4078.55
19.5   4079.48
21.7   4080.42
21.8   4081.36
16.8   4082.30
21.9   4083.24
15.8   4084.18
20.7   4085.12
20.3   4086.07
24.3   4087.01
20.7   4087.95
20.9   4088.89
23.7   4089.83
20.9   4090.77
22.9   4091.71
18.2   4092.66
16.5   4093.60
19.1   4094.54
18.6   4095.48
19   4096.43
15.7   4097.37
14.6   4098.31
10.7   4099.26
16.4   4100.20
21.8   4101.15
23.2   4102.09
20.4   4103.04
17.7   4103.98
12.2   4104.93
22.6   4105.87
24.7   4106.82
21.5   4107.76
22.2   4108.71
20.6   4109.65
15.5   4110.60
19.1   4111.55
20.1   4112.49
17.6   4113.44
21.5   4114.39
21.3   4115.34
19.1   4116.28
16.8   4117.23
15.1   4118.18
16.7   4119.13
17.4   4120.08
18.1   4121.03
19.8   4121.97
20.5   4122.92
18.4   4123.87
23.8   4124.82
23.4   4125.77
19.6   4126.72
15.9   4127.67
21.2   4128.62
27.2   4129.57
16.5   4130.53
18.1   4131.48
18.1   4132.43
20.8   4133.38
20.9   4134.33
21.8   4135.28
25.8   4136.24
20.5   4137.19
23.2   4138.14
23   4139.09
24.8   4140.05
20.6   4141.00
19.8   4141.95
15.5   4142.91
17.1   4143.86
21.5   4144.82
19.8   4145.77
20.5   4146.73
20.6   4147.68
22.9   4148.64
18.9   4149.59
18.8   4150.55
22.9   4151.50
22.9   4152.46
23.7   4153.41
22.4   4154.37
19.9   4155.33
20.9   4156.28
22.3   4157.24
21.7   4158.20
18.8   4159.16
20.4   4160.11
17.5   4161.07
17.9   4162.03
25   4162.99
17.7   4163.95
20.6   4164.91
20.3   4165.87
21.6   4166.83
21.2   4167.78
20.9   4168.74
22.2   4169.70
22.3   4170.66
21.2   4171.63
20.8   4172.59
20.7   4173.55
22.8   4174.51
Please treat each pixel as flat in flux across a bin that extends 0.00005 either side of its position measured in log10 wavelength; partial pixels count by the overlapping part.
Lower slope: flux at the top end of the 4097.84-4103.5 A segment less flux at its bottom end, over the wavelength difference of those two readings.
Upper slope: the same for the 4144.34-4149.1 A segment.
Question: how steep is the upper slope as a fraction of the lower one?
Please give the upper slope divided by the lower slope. 0.3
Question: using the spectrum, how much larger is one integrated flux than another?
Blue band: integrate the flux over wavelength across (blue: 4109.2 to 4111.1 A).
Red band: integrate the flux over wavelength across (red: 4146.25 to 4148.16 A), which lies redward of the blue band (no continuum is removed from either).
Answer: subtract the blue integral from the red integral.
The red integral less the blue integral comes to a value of 5.1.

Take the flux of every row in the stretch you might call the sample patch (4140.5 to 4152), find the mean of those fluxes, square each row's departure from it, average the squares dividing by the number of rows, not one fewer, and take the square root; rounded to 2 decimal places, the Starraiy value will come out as 2.07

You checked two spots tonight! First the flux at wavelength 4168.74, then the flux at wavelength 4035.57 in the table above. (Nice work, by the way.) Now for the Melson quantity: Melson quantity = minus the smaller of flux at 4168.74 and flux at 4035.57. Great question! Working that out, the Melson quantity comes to -20.9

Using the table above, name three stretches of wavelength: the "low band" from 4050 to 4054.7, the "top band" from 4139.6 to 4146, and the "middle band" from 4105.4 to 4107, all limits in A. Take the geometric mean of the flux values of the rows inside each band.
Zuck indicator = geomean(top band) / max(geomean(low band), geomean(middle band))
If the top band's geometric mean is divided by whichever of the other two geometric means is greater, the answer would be 0.83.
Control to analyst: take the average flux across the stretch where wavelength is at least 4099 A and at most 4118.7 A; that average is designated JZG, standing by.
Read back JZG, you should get 19.1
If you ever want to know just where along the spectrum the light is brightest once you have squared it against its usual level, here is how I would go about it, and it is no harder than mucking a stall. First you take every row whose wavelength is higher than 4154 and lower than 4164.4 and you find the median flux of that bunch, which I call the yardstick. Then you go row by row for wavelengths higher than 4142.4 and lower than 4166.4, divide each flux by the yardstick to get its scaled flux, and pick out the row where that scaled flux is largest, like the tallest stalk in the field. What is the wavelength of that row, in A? 4162.99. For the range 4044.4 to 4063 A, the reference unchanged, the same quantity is 4053.27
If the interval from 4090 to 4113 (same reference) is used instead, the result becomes 4106.82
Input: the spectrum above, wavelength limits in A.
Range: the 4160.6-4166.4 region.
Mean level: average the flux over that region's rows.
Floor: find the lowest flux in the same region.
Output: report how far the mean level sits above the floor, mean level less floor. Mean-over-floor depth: 2.3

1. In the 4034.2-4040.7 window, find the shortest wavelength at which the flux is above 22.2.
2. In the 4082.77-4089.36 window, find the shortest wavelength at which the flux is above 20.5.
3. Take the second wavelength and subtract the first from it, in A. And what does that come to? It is 47.7 A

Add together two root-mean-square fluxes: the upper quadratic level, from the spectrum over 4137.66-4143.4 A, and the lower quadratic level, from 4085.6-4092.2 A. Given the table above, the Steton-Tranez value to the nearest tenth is 43.4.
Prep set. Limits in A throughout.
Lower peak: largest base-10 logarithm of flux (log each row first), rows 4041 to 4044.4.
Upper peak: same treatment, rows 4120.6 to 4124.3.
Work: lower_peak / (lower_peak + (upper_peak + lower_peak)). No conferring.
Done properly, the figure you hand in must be 0.344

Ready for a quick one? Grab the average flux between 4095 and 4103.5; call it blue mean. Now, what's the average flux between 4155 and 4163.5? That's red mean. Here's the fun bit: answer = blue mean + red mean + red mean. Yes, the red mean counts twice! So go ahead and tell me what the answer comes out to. 58.8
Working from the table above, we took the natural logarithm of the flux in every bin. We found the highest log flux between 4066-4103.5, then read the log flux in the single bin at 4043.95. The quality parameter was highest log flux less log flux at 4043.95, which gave 0.26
